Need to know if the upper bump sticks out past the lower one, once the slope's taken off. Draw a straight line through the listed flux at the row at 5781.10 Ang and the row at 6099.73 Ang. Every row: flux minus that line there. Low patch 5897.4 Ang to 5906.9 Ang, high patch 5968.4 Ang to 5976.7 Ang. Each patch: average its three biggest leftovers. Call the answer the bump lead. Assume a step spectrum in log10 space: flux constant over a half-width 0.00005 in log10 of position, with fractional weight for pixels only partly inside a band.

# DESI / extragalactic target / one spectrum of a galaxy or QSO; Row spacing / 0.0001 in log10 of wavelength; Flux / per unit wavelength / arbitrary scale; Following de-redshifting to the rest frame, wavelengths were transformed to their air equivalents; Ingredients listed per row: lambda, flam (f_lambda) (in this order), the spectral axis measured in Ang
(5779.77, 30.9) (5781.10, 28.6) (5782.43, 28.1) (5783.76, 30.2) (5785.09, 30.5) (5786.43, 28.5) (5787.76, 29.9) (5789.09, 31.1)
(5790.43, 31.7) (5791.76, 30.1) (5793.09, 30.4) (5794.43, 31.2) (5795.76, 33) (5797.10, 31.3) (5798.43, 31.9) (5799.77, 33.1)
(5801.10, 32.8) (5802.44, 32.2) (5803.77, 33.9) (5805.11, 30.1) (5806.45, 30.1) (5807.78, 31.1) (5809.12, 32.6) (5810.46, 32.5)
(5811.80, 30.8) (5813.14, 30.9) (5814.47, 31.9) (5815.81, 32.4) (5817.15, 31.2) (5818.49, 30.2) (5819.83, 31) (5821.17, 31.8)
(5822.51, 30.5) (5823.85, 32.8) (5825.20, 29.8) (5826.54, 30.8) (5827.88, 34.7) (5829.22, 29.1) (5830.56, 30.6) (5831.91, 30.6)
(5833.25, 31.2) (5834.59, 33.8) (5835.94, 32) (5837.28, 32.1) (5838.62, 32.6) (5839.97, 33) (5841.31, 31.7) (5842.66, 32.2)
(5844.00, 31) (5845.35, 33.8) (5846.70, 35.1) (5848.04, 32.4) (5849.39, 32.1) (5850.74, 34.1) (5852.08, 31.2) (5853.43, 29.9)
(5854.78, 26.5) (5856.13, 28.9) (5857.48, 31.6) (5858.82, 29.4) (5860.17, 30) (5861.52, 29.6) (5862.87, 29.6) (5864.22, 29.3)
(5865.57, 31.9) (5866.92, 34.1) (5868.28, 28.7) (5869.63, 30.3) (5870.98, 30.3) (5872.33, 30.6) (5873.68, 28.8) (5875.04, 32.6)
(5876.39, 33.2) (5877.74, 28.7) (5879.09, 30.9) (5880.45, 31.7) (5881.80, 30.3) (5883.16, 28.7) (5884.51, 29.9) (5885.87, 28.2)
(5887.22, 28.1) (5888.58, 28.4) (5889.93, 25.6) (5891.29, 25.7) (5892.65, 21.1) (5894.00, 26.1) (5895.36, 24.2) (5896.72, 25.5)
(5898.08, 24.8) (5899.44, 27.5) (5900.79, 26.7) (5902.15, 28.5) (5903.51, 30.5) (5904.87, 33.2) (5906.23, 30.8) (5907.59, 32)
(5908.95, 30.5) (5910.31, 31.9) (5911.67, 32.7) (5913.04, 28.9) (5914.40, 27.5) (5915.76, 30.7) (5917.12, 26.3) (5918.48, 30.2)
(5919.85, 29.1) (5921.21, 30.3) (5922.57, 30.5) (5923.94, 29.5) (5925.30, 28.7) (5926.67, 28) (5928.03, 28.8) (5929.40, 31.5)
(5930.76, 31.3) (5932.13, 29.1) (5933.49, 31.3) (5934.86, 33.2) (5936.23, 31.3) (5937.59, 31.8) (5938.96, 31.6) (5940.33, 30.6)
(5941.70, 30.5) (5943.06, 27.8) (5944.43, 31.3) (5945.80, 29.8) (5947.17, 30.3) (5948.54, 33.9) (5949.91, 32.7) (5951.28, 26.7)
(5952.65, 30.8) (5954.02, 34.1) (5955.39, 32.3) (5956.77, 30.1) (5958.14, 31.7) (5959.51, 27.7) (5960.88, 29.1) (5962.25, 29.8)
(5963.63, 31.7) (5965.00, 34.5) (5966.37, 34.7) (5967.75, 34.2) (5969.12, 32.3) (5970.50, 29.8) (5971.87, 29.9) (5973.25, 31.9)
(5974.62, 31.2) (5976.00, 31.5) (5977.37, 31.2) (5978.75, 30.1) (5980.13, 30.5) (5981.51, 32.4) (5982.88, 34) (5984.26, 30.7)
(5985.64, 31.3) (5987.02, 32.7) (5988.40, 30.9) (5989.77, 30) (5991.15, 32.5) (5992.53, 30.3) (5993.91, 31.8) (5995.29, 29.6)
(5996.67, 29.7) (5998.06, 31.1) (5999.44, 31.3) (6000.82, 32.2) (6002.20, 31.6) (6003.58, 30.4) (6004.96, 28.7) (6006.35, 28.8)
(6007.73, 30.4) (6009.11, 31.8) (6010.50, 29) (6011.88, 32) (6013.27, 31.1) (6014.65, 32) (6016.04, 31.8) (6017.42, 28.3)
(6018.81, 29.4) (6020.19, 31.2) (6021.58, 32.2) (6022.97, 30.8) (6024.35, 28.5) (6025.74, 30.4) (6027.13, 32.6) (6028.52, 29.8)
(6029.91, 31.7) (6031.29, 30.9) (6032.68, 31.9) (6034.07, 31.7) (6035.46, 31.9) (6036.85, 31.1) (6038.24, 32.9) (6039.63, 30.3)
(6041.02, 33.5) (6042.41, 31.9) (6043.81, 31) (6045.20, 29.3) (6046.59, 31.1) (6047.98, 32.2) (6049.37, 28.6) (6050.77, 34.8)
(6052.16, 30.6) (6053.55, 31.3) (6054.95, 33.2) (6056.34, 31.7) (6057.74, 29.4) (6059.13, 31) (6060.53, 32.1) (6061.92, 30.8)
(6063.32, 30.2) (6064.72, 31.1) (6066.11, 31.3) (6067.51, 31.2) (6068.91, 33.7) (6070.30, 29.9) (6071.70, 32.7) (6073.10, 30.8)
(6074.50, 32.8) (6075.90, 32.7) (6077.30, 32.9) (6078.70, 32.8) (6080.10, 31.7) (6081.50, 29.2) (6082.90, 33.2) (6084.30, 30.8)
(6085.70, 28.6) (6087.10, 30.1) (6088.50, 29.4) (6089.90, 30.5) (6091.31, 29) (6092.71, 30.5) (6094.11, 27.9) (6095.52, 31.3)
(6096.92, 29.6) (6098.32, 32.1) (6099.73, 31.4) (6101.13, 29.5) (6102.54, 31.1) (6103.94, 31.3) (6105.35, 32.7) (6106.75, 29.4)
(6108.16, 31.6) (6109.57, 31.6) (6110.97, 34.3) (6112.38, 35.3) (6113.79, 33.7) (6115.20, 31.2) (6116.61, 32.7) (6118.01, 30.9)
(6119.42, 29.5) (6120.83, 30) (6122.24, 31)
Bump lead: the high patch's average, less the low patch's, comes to 0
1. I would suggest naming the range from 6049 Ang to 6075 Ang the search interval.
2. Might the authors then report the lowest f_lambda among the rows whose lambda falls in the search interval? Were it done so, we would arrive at 28.6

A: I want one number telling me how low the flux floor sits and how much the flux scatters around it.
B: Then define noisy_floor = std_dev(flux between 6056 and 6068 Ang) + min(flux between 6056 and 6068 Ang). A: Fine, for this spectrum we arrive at 30.2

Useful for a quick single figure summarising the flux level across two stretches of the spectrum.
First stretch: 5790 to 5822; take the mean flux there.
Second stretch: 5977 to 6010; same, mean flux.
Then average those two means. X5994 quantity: 31.3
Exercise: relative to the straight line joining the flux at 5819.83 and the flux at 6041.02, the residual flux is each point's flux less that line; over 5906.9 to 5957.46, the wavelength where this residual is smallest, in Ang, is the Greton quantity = 5917.12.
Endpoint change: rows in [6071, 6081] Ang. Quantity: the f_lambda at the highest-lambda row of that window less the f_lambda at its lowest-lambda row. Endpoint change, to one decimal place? -1.0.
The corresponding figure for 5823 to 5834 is -1.6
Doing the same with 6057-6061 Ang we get 2.7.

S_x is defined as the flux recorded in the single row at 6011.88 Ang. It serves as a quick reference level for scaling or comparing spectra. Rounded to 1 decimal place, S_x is 32.0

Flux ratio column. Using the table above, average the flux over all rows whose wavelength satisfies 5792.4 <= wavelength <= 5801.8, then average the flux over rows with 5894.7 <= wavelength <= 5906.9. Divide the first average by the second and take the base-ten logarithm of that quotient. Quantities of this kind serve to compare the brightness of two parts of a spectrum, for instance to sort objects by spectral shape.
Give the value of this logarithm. 0.06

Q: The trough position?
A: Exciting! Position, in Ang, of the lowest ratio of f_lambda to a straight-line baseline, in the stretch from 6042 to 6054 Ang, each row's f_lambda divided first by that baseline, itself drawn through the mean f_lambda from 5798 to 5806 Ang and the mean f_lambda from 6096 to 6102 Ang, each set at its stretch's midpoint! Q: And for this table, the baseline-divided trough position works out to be 6049.37 Ang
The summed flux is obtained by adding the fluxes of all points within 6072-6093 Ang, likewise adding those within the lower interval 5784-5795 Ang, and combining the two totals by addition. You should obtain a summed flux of 708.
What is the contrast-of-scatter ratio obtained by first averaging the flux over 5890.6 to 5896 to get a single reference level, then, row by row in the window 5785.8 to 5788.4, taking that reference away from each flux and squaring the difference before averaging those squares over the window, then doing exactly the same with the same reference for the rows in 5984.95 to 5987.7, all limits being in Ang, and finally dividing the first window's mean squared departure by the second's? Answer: 0.4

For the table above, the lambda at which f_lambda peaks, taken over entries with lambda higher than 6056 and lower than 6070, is 6068.91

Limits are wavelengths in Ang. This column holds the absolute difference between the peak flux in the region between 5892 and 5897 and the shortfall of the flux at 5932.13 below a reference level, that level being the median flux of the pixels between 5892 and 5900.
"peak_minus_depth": 30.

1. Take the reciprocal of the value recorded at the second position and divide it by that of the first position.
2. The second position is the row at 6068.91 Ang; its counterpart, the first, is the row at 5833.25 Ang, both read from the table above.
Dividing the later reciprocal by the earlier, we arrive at 0.93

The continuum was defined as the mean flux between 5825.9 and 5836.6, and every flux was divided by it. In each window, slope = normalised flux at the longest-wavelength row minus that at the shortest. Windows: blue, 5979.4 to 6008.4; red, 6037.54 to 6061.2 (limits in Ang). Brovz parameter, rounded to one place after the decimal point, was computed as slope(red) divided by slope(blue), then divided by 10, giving 0.8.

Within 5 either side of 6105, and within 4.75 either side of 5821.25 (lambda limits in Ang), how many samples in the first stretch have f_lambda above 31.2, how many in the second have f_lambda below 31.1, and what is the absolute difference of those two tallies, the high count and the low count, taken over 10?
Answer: 0.0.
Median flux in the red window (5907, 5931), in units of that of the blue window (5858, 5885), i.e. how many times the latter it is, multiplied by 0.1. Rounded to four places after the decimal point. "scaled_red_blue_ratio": 0.1003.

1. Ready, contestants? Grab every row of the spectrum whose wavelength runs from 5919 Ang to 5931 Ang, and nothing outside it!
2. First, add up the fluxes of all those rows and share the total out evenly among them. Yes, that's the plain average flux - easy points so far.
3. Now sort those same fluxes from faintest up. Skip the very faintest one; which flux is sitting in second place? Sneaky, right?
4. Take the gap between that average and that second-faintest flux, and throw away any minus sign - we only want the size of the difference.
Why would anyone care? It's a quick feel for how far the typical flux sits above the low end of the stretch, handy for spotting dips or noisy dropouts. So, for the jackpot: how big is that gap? 1.0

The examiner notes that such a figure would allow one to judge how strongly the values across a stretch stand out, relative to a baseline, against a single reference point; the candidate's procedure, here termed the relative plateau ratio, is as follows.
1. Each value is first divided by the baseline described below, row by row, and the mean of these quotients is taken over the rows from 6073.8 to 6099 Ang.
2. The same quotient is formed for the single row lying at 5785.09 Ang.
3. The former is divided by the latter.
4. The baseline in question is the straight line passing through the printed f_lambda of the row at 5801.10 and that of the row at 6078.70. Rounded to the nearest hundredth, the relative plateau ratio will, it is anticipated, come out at 1.01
